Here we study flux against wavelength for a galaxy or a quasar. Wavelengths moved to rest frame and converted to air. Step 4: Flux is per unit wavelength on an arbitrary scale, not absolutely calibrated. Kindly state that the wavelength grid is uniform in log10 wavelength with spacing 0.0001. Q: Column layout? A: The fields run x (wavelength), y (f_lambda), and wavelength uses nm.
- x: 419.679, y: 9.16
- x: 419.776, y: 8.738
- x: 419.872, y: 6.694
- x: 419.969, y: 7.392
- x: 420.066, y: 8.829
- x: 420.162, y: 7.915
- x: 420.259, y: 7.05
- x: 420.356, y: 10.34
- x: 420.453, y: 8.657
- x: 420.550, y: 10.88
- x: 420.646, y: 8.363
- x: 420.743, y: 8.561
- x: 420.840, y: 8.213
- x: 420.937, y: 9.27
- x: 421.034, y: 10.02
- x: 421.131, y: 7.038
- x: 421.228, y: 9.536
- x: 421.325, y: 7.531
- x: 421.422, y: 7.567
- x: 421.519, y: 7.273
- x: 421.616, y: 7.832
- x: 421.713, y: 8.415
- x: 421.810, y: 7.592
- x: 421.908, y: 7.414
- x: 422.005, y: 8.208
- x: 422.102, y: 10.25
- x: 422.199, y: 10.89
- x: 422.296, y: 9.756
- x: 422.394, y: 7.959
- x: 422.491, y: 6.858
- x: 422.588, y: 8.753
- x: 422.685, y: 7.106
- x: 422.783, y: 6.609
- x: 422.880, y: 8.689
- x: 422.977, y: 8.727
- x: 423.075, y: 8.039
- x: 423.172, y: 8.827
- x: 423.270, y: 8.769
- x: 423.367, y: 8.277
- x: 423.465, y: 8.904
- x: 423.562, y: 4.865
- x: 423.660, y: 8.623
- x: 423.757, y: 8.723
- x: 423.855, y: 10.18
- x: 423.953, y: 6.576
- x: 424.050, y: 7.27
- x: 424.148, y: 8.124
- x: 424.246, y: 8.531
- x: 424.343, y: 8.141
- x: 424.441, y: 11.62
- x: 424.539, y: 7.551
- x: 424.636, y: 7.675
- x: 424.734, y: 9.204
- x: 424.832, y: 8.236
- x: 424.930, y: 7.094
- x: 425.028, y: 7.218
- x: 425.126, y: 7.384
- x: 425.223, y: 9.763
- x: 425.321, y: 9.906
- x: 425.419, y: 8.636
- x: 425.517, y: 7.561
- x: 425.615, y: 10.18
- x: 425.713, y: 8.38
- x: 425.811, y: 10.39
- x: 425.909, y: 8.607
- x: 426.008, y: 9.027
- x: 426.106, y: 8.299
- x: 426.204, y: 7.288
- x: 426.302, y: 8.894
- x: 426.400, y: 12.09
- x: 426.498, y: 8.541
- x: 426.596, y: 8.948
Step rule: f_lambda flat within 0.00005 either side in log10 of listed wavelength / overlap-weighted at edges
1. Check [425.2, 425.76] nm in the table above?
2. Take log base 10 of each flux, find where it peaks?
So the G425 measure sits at 425.615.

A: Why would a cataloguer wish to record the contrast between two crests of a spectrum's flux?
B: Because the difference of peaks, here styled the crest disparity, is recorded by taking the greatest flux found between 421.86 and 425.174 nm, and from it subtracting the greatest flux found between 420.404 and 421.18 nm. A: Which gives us 0.74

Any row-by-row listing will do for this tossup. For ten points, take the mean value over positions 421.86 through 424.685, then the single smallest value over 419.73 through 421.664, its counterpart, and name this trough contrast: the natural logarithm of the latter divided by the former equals -0.220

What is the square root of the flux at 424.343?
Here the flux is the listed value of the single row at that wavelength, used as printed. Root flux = 2.85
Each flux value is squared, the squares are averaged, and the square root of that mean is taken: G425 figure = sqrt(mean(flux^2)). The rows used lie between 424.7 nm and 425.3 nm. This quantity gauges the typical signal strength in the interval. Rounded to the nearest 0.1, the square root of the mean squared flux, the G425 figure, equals 8.2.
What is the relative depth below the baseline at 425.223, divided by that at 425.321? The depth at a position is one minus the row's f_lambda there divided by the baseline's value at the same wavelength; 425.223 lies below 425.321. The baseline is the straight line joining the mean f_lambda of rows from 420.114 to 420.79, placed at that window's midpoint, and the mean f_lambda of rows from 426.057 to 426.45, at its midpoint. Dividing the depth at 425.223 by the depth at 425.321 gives 0.8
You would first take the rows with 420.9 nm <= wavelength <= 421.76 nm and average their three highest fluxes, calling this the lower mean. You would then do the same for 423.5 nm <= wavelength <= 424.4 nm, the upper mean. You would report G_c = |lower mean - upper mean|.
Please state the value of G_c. 0.43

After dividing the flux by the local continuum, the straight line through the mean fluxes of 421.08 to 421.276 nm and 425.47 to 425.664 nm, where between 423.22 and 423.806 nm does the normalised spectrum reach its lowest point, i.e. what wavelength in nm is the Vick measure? 423.562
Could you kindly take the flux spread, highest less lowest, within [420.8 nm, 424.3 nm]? 6.0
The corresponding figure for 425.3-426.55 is 4.8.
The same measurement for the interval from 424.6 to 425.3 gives 2.7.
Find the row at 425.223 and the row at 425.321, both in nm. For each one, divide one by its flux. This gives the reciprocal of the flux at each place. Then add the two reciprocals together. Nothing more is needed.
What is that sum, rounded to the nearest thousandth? 0.203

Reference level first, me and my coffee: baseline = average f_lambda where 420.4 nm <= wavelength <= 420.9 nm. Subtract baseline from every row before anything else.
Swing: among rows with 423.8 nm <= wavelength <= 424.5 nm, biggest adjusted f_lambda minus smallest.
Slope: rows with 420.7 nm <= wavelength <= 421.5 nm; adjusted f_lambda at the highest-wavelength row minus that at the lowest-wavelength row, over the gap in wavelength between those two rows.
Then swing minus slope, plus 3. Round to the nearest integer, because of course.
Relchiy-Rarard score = 10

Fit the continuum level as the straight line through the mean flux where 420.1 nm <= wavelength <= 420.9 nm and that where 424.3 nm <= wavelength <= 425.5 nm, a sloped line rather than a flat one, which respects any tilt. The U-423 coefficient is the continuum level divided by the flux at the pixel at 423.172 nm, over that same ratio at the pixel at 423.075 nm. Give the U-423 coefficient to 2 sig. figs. 0.91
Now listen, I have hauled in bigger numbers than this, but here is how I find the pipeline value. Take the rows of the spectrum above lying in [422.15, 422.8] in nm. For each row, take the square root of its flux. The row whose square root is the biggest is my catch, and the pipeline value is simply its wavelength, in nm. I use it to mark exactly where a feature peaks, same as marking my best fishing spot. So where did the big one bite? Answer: 422.199 nm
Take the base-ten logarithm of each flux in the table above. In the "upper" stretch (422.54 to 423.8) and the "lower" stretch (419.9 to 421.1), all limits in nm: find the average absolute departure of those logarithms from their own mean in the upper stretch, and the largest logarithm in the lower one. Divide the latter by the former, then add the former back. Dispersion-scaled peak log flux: 19.6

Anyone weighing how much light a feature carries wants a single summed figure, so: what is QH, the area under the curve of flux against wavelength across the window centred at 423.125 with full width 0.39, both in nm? 3.35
